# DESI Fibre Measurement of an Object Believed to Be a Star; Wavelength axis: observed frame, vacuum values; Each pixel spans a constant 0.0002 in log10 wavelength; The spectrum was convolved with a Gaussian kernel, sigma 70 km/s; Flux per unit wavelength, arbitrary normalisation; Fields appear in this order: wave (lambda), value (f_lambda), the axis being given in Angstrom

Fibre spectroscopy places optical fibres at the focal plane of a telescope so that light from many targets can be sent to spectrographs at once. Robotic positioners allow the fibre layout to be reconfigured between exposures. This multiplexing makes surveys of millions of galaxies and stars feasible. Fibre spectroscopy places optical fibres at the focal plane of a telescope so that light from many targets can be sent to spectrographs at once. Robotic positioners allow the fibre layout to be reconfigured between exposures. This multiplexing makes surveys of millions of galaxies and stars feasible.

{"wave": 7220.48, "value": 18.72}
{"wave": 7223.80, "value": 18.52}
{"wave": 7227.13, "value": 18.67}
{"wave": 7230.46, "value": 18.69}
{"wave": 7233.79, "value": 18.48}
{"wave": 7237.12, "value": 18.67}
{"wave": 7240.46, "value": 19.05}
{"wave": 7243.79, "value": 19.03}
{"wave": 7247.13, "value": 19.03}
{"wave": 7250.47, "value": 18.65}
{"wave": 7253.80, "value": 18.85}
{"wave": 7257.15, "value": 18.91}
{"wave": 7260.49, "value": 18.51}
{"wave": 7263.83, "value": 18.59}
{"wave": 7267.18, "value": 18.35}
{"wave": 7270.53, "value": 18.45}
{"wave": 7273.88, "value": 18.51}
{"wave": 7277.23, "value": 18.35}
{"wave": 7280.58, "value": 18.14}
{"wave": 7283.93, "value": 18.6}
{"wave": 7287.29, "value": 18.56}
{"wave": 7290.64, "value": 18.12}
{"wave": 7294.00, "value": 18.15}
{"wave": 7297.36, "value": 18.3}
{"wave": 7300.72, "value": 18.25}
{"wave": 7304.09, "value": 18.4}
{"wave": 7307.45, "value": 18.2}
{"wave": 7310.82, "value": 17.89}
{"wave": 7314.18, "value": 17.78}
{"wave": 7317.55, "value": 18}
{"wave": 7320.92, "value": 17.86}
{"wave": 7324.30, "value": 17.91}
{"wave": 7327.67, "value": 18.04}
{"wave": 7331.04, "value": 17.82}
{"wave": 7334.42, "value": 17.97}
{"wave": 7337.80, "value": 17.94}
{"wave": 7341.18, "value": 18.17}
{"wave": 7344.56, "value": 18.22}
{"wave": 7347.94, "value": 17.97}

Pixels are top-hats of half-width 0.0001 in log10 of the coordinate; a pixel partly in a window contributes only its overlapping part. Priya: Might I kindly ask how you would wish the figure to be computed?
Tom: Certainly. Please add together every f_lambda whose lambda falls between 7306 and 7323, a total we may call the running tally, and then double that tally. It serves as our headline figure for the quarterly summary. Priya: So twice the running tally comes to 179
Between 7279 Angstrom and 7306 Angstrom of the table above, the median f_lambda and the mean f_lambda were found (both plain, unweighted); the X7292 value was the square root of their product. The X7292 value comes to 18.3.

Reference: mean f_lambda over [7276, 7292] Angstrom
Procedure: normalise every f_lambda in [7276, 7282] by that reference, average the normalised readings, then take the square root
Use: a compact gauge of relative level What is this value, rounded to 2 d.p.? 1.00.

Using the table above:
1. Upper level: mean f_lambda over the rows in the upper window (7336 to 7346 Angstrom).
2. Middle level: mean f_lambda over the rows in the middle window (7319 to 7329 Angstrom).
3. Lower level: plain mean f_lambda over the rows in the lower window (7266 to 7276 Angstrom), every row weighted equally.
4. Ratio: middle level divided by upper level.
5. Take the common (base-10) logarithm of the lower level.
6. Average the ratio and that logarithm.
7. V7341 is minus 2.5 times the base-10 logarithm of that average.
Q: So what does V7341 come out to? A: -0.131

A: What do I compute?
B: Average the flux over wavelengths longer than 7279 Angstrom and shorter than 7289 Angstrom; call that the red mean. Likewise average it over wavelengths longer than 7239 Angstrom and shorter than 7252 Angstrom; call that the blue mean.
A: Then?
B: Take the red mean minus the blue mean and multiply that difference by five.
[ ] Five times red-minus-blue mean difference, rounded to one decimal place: -2.5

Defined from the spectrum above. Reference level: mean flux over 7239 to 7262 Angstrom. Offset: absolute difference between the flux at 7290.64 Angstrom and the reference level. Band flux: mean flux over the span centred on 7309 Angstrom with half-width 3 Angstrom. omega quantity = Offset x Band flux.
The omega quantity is 13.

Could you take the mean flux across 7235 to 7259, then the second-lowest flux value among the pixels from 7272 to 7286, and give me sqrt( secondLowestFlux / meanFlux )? 0.986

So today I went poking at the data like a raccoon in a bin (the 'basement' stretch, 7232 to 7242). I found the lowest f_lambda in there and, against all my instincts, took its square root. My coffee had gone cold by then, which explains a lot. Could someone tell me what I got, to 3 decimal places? 4.299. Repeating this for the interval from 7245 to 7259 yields 4.319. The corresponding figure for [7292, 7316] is 4.217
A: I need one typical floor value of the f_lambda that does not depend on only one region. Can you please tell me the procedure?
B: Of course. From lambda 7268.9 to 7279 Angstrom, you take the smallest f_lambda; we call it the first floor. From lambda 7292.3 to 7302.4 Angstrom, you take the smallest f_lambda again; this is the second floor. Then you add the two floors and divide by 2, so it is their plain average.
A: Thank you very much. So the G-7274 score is 18.25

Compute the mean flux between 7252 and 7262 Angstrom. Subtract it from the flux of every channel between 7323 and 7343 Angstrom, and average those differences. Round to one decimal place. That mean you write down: -0.8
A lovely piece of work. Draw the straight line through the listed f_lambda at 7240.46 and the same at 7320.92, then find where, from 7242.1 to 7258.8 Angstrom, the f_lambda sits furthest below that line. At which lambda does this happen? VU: 7250.47 Angstrom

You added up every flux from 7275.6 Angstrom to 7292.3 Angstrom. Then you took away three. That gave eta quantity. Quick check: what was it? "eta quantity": 88.8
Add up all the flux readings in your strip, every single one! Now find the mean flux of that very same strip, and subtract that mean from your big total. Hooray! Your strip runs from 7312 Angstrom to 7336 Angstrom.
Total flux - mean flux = 107.5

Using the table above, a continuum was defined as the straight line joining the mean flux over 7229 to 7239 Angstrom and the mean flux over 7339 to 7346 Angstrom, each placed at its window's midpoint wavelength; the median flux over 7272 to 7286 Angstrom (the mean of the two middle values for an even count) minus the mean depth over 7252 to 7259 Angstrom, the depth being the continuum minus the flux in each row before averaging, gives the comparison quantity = 18.8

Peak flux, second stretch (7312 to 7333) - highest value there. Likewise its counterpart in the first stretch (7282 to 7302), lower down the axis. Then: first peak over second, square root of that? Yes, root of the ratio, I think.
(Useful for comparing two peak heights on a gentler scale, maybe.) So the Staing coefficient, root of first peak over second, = 1.015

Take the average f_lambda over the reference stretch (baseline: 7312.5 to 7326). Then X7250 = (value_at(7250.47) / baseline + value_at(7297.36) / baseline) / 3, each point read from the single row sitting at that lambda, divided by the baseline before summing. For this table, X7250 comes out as 0.689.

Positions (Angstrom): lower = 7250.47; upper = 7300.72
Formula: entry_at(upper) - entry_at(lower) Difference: -0.40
